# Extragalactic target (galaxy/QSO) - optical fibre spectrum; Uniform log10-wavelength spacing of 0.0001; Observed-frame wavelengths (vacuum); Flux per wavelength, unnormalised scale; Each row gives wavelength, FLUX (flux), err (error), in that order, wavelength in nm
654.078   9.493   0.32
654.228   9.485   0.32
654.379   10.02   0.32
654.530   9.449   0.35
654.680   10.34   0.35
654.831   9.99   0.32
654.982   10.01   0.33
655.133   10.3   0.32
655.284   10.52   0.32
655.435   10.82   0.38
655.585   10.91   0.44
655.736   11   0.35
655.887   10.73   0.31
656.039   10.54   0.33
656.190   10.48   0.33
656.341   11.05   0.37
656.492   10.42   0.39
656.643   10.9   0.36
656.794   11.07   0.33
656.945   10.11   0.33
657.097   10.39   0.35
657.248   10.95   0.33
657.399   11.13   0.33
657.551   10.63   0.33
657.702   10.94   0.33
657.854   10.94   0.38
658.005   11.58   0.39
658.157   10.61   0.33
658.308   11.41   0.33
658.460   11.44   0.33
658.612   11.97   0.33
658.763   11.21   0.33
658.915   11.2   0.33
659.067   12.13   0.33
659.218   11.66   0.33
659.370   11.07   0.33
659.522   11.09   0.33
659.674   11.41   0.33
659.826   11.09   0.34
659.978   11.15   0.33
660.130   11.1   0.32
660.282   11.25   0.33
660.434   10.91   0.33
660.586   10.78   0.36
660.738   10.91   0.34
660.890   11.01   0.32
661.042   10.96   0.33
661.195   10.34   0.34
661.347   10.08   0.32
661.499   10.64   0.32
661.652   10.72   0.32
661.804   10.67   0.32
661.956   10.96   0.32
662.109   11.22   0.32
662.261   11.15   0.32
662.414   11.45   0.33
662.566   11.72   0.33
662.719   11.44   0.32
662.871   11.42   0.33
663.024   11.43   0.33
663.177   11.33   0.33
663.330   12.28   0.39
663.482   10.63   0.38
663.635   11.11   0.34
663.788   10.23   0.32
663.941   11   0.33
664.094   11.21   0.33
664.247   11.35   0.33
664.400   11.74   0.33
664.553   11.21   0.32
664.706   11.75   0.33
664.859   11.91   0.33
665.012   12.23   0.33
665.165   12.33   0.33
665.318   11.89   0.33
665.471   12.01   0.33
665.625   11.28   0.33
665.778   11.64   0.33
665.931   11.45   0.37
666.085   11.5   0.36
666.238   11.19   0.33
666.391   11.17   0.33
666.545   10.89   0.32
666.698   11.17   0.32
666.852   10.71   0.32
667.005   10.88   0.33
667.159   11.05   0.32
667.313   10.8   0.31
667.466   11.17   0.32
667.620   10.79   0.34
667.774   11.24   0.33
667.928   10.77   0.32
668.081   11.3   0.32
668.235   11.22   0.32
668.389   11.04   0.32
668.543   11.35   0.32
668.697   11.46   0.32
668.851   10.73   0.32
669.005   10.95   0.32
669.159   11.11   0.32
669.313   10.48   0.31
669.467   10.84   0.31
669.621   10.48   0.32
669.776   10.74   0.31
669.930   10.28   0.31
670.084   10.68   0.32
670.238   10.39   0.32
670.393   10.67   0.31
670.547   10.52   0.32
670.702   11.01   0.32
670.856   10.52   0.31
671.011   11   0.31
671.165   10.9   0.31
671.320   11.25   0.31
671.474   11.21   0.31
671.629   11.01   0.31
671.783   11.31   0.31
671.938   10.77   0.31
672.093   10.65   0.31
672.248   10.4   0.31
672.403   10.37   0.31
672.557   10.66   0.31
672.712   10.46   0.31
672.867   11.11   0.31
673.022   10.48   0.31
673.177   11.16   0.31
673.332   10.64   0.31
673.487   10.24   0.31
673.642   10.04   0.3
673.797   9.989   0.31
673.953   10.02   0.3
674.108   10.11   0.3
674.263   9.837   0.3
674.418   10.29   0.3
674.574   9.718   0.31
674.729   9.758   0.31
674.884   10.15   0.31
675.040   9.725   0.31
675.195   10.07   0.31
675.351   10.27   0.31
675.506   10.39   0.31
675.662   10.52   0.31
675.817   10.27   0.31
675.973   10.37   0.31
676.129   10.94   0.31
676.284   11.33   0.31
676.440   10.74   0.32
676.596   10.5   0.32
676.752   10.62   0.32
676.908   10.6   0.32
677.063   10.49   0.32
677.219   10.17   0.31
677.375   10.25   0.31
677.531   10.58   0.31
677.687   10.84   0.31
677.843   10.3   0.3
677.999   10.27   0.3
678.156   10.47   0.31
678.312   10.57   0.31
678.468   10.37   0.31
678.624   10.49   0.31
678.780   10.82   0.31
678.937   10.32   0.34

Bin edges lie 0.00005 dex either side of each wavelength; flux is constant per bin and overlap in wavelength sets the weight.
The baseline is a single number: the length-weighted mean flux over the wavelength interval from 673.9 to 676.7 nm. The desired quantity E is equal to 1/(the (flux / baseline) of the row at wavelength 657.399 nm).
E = 0.92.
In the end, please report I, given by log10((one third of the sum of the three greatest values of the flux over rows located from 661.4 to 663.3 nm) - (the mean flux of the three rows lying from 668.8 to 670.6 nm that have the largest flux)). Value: -0.24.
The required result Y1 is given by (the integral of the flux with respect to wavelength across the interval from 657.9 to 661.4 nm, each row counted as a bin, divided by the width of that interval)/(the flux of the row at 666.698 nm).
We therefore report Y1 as 1.00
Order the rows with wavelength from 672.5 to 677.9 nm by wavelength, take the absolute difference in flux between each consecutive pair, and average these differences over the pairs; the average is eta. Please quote 0.30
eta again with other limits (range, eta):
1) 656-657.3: 0.46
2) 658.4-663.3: 0.26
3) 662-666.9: 0.37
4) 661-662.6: 0.28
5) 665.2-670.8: 0.32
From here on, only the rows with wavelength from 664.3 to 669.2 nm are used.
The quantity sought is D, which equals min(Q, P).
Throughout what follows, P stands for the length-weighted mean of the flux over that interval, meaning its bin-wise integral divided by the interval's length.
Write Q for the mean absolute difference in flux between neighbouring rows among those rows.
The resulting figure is 0.31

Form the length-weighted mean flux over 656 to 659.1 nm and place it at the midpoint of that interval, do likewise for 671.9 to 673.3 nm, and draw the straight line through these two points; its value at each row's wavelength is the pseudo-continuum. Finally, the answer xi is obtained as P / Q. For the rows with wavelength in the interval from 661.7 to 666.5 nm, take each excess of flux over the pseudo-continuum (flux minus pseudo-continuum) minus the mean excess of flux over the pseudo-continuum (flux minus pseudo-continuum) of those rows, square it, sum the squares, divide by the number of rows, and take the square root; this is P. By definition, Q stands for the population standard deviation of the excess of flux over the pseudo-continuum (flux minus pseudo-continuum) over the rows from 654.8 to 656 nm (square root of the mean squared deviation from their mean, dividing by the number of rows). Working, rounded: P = 0.48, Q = 0.38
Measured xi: 1.3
